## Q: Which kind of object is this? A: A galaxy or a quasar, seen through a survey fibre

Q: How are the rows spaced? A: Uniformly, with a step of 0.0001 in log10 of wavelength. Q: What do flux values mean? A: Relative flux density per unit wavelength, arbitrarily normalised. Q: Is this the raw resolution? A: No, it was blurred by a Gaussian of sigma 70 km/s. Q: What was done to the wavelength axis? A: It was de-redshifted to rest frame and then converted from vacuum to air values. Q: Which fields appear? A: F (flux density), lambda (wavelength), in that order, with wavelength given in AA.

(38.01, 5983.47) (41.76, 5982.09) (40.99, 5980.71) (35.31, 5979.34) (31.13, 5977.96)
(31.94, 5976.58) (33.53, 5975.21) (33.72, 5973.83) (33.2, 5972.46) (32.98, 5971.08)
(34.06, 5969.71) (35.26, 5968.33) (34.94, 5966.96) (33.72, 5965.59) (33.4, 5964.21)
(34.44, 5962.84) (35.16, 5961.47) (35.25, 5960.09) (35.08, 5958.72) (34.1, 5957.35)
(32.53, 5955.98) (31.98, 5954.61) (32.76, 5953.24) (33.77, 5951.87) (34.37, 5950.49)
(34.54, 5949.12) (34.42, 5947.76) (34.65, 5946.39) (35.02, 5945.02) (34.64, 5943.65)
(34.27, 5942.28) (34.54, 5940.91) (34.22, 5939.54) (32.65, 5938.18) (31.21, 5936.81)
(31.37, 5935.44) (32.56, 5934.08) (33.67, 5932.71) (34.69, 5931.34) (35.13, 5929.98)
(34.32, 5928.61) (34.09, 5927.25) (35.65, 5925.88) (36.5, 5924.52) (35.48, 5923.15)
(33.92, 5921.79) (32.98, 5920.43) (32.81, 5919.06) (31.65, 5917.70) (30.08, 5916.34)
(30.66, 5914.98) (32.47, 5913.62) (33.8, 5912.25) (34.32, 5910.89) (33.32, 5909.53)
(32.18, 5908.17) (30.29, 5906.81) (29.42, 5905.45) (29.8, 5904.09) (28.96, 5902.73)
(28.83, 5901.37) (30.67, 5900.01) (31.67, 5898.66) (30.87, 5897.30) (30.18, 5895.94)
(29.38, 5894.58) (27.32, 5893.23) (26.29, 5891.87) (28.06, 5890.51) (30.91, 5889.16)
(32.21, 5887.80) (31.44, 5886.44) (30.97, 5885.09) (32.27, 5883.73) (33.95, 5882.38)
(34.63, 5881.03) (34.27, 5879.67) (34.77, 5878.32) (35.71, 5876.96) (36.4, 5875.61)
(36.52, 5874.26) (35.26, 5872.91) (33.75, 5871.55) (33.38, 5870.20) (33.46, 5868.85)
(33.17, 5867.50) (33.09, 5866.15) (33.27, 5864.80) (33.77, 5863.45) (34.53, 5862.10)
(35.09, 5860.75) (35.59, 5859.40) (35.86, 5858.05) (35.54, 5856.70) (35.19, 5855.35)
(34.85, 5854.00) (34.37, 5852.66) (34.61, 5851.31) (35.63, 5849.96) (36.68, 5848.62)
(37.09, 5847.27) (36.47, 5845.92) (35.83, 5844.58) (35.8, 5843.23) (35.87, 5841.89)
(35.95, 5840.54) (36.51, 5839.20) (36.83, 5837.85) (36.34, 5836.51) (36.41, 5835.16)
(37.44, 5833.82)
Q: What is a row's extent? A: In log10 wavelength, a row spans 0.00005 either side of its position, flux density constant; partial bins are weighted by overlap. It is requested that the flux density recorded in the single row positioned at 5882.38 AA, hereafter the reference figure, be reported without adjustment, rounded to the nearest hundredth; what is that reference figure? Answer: 33.95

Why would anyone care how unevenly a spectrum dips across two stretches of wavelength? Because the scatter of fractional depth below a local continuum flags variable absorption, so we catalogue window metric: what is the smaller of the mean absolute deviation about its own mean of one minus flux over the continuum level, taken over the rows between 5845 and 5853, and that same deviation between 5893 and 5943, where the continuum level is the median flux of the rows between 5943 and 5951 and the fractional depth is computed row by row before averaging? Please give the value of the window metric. 0.027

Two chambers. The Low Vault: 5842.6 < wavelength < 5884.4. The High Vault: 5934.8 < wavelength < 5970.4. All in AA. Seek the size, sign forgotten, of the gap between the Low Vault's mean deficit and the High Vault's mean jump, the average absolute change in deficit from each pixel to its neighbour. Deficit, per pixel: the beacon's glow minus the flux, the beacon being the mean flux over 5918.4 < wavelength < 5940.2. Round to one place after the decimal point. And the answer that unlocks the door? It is 1.7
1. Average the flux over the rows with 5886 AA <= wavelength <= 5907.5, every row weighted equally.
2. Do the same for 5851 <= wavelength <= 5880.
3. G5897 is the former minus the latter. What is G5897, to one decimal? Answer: -4.9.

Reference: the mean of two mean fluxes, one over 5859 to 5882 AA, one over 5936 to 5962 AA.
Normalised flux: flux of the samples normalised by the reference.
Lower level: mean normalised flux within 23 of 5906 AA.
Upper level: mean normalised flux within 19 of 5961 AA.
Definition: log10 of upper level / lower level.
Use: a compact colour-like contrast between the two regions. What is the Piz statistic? 0.031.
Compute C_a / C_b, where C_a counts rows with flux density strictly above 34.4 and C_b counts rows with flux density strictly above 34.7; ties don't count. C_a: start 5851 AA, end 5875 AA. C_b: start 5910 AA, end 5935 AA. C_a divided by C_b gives 2.5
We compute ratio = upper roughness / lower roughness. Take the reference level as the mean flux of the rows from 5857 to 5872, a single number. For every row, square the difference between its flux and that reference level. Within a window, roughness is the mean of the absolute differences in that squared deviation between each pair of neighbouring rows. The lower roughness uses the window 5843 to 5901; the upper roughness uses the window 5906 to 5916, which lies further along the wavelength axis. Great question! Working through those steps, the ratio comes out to 1.1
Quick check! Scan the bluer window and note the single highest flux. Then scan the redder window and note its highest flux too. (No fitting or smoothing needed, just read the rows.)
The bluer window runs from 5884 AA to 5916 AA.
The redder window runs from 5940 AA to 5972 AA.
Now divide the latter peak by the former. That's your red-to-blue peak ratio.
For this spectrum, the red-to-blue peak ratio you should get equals 1.027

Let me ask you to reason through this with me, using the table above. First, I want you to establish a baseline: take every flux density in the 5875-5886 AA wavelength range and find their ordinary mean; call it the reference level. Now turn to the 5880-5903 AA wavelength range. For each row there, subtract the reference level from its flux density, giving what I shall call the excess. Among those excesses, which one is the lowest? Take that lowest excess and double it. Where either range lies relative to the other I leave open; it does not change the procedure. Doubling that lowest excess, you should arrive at -16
